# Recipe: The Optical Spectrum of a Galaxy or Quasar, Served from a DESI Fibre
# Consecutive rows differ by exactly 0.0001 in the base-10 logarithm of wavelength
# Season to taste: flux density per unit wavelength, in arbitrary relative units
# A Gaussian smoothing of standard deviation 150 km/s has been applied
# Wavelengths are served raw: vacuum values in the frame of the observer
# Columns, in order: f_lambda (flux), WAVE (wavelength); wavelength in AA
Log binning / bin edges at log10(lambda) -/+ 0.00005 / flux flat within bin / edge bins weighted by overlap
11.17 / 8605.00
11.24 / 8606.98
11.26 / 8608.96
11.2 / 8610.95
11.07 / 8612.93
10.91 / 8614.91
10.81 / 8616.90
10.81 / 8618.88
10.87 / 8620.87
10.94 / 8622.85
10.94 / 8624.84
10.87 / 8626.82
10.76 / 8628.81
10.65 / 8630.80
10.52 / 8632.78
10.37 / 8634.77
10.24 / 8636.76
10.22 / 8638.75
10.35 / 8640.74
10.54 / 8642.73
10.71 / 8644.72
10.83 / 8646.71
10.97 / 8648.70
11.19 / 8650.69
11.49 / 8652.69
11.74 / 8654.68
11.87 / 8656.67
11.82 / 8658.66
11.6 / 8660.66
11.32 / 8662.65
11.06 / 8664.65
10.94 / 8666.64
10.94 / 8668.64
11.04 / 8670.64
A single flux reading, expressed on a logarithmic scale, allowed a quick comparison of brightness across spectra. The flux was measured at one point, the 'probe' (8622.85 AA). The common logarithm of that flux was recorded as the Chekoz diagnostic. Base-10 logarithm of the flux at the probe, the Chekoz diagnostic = 1.04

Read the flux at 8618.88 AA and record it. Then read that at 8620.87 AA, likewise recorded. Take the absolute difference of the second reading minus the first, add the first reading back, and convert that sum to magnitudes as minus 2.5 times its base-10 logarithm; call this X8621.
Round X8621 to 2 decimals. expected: -2.59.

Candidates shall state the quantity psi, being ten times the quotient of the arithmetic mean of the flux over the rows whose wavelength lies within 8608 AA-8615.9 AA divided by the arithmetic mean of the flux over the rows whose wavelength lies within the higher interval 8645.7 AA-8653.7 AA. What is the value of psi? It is 10.0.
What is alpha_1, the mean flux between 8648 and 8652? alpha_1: 11.1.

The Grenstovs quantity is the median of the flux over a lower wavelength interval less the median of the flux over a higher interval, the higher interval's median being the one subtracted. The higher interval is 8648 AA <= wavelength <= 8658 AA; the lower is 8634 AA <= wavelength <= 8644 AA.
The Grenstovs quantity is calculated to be -1.1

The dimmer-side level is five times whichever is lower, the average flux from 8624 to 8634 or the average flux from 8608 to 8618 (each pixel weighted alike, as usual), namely 53.7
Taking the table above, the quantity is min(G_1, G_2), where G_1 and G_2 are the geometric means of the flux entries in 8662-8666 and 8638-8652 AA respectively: 10.7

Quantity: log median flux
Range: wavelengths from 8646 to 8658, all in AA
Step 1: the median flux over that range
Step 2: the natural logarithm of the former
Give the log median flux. 2.43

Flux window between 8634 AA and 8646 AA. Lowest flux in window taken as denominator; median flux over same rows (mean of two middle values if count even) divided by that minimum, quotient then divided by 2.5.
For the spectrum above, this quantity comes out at 0.405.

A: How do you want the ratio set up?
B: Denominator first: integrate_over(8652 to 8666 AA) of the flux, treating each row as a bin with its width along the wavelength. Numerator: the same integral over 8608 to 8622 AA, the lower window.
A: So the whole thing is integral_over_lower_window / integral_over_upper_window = 0.95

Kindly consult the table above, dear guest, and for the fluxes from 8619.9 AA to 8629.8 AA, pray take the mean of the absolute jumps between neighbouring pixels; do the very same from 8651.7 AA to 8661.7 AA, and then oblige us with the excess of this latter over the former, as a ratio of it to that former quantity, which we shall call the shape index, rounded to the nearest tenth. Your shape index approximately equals 1.6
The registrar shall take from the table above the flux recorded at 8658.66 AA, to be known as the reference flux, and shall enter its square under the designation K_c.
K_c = 140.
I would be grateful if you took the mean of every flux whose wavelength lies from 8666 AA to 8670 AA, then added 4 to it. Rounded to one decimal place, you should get 14.9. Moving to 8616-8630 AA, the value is 14.9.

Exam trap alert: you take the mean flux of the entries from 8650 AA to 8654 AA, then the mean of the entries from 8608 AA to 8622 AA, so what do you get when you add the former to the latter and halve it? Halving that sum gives 11.2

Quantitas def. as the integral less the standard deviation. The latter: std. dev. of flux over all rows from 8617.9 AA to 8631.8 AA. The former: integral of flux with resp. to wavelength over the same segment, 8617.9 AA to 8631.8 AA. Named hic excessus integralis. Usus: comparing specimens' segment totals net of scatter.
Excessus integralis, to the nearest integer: 151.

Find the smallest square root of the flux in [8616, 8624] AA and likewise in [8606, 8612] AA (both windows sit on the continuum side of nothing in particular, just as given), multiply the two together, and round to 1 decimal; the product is 11.0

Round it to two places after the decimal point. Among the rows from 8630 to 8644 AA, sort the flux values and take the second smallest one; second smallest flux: 10.24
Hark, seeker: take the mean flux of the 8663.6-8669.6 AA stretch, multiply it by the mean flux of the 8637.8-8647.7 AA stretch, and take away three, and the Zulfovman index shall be 113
